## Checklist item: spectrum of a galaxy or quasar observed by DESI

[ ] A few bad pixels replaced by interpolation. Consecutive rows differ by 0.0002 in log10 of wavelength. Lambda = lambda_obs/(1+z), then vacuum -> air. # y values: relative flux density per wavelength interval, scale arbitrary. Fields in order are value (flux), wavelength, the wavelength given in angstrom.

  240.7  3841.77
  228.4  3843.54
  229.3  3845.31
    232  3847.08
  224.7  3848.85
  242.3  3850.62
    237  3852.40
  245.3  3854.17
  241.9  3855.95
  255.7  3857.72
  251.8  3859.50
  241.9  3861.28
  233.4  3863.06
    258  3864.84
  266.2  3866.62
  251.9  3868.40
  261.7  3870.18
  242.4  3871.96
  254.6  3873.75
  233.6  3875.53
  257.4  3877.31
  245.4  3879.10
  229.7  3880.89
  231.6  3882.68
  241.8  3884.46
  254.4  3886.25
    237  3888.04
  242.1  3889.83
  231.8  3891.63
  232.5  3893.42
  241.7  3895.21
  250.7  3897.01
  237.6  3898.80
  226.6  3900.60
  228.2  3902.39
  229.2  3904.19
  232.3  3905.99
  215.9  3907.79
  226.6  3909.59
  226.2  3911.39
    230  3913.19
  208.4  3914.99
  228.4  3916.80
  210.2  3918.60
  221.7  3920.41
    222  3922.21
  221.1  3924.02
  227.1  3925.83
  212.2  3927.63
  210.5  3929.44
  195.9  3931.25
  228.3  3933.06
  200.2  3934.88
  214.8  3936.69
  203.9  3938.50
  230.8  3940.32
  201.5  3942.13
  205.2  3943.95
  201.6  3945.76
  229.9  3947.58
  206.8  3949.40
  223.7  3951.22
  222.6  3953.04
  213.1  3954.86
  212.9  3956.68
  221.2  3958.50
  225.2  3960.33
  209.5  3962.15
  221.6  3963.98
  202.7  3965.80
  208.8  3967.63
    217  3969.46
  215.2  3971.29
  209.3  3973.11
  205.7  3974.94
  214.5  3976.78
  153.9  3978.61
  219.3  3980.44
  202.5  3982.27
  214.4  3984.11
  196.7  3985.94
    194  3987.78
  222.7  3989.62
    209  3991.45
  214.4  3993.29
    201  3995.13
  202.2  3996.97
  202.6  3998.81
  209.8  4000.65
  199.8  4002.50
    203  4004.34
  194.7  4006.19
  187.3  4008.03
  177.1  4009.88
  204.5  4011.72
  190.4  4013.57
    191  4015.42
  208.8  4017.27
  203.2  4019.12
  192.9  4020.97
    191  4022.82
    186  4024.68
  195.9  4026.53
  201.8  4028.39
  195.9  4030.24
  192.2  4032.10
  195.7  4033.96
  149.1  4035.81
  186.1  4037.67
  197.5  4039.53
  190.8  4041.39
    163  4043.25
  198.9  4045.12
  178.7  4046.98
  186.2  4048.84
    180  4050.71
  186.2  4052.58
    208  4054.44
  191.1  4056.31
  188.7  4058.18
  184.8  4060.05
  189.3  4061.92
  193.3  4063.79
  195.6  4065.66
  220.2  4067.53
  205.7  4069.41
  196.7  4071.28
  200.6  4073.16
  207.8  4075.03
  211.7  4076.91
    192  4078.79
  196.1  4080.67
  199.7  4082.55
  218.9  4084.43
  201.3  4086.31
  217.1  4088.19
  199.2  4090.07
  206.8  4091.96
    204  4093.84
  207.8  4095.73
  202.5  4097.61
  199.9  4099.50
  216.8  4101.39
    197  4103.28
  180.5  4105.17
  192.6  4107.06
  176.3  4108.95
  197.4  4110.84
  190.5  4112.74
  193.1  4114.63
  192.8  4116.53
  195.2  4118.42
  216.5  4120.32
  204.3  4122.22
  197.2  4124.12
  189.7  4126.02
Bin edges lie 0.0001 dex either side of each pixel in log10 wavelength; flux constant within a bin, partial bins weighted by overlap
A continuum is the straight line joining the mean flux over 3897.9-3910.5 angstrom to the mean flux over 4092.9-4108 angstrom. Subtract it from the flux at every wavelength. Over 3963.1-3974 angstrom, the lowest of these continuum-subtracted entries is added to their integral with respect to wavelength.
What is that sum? -88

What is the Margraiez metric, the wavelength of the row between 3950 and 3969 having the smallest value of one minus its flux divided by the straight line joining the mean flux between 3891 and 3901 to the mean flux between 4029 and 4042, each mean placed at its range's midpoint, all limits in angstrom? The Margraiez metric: 3960.33 angstrom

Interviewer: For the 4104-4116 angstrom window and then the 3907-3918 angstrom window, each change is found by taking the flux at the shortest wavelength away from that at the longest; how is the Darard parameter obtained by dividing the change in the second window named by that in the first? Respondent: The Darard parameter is 1.0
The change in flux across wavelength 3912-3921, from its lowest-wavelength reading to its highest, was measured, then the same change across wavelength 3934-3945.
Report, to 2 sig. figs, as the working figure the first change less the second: -13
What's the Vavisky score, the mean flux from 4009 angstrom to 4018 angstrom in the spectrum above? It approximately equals 194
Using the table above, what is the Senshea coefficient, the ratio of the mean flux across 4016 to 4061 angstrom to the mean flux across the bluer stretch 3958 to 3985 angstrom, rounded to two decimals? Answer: 0.91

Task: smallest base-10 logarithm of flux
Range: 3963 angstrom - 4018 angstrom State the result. 2.19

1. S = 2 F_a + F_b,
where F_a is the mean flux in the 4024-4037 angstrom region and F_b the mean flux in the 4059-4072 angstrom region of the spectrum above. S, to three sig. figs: 574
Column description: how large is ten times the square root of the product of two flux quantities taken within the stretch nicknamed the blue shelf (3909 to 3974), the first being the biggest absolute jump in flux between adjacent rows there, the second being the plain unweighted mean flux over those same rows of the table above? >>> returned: 836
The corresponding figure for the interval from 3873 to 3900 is 758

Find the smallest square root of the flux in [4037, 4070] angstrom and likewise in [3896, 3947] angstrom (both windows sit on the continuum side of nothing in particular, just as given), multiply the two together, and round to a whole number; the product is 179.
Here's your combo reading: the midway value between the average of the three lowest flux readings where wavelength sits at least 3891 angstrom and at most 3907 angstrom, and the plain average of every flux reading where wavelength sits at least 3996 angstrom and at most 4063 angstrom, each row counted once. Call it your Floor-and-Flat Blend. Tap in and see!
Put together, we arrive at 210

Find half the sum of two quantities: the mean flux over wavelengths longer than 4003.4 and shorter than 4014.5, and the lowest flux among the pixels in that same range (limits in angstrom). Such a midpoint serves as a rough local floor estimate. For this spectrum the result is 185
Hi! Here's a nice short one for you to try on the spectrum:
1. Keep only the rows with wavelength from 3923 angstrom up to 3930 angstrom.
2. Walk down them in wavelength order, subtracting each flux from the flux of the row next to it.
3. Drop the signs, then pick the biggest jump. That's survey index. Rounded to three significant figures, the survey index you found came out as 14.9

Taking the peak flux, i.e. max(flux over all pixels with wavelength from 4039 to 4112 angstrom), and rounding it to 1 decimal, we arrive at 220.2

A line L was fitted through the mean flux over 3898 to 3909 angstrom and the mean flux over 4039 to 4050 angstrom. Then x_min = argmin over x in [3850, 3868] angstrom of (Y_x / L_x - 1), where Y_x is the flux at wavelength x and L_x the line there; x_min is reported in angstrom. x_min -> 3863.06 angstrom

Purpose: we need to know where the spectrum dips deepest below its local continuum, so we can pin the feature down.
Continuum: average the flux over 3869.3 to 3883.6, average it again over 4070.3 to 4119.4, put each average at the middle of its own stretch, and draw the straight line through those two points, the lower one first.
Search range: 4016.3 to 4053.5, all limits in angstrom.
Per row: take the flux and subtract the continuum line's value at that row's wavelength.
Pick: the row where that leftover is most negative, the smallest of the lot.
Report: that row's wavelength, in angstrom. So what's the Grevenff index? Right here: 4035.81 angstrom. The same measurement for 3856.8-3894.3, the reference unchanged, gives 3880.89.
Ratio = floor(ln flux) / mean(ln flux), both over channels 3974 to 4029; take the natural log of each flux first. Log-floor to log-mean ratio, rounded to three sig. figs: 0.951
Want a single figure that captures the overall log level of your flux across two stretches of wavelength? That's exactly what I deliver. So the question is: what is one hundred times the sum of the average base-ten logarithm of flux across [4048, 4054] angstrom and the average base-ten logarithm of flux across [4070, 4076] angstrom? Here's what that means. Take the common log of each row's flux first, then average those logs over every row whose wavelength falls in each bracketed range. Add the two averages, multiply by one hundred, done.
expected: 457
